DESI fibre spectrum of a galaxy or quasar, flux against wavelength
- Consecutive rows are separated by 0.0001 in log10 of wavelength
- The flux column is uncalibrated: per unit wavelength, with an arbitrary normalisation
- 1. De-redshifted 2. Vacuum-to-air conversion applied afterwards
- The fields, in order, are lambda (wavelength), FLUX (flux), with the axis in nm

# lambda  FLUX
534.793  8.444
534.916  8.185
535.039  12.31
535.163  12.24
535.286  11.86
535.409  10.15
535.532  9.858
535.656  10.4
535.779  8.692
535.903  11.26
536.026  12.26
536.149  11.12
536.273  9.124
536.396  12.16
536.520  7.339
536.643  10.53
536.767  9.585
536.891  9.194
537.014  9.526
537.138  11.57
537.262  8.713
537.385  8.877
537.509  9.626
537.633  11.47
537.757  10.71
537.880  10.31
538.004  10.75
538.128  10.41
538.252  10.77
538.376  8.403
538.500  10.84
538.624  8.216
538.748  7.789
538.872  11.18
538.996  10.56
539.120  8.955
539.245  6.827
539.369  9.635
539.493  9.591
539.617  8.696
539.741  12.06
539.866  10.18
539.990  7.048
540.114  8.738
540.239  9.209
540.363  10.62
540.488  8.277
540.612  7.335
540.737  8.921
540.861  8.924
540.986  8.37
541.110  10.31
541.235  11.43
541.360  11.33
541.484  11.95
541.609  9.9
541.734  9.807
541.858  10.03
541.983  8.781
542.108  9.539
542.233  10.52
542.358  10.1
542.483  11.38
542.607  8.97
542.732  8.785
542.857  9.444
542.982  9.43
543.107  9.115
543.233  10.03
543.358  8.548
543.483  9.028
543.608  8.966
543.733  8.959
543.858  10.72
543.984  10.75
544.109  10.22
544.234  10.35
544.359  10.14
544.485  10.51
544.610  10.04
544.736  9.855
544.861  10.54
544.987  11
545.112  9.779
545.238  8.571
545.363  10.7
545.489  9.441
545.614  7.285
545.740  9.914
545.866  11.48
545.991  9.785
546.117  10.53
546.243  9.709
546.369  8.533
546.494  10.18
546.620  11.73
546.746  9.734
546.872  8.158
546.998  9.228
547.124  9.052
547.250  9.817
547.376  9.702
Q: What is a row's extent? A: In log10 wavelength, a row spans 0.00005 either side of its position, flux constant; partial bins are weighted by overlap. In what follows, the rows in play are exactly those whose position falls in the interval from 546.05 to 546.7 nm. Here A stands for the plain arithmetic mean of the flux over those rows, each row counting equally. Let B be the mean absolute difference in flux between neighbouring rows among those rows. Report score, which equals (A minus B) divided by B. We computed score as 6.8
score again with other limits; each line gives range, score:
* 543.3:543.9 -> 15.0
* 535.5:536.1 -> 6.2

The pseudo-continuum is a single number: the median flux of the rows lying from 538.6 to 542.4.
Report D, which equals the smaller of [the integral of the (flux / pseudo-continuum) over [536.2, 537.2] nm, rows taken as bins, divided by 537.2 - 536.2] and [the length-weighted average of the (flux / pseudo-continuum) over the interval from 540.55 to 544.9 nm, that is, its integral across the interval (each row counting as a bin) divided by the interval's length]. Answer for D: 1.02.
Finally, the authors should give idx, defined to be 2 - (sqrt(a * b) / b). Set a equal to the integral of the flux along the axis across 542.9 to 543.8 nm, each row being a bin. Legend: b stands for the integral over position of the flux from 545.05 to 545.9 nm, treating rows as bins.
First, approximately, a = 8.3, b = 8.10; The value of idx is 0.99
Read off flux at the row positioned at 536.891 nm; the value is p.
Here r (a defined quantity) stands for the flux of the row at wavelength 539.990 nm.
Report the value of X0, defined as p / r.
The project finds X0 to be 1.30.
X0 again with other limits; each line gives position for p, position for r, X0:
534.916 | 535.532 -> 0.83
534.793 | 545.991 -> 0.86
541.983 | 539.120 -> 0.98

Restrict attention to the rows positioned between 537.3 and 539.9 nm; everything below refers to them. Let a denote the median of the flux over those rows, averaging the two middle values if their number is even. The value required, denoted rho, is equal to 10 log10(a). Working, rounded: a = 10.2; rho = 10.08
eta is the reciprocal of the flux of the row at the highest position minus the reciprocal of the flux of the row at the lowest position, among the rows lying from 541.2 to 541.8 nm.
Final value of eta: 0.01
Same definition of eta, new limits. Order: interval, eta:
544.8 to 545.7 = 0.04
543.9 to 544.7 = 0.01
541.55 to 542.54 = -0.01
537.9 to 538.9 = 0.00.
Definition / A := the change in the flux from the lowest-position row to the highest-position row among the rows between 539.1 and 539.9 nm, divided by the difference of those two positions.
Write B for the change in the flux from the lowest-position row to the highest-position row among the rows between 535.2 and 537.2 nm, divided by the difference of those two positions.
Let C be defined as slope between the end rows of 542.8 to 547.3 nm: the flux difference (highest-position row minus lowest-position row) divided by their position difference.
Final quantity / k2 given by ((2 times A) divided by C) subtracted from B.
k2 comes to -39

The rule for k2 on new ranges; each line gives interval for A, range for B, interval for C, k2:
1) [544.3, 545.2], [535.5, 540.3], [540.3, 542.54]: 3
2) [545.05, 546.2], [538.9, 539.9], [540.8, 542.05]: 11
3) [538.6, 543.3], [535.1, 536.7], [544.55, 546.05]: 3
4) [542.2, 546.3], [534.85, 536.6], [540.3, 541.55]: 0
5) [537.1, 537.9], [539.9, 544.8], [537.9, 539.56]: -4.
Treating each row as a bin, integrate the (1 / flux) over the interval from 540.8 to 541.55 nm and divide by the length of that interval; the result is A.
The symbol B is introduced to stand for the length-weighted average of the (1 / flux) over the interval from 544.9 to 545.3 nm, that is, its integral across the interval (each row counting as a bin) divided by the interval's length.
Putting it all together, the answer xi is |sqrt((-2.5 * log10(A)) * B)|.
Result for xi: 0.509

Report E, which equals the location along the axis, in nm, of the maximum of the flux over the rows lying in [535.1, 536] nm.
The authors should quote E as 535.163 nm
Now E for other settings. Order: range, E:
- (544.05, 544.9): 544.861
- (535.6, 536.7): 536.026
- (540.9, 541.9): 541.484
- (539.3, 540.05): 539.741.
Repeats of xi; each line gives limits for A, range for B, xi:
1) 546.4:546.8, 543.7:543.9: 0.509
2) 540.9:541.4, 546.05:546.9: 0.508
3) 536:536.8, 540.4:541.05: 0.545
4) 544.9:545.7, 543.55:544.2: 0.495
